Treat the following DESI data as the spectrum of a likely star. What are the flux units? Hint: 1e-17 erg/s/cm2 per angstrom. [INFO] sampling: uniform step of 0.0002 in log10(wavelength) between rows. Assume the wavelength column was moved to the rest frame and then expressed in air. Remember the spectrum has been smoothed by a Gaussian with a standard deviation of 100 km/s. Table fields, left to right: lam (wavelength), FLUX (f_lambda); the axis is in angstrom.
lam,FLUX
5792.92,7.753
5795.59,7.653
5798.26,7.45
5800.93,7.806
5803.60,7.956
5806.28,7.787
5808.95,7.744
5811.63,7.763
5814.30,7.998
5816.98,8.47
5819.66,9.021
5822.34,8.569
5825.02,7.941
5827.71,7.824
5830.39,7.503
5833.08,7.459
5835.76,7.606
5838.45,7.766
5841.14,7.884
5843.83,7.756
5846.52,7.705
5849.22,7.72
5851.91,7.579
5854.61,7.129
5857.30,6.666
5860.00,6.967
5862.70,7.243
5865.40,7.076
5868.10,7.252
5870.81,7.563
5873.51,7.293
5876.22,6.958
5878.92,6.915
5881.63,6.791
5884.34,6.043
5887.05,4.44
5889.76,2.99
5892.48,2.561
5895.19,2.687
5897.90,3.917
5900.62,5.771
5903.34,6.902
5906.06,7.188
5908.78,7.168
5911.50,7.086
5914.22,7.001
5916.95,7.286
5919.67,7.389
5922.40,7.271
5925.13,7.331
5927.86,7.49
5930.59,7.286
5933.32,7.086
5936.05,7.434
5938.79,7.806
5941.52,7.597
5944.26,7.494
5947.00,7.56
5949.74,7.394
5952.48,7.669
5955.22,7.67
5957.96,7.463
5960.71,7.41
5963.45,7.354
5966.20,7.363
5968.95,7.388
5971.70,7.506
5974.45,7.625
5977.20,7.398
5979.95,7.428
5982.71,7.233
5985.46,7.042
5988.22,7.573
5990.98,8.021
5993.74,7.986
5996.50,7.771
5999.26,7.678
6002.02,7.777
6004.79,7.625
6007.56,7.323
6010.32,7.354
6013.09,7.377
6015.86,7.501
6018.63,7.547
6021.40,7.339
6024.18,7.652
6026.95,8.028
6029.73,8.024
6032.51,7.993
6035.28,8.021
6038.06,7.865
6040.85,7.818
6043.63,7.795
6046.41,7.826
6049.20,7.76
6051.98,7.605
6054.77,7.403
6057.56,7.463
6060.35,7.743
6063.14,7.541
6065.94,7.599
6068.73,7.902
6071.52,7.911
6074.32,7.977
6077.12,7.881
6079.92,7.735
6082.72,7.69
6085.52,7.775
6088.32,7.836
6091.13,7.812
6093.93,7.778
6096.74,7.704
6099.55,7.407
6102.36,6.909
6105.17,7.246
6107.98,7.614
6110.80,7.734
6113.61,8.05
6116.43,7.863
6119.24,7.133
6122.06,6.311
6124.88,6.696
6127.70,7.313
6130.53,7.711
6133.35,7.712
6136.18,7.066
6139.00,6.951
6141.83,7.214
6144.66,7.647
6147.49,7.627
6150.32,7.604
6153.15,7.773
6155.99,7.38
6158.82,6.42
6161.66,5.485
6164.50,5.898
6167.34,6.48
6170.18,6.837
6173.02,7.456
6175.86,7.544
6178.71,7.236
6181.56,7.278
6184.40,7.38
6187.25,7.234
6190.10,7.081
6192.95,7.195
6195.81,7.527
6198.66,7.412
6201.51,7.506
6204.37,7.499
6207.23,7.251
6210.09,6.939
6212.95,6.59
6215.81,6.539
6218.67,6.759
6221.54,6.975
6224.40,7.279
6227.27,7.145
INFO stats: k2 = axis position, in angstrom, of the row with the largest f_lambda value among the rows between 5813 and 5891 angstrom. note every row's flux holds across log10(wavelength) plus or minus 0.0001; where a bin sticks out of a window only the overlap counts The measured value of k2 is 5819.66 angstrom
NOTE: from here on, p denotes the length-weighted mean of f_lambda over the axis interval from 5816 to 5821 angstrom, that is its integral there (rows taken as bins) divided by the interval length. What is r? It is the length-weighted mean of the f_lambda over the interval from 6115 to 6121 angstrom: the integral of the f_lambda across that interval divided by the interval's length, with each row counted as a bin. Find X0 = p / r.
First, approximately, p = 8.77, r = 7.43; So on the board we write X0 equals 1.18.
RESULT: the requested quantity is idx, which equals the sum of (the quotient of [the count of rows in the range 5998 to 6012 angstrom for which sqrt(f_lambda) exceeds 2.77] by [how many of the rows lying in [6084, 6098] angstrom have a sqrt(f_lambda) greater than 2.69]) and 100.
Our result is 100.4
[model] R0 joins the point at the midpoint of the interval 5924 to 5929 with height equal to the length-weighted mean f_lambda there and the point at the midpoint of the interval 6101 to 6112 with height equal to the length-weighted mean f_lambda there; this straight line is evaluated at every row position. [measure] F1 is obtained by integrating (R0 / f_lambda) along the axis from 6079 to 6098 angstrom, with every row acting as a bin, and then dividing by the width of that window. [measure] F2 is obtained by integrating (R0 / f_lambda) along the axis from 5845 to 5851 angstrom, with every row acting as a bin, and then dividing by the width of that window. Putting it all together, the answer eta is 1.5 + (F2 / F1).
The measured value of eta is 2.51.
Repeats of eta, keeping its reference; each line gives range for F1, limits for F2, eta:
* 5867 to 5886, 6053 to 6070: 2.40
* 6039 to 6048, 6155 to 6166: 2.76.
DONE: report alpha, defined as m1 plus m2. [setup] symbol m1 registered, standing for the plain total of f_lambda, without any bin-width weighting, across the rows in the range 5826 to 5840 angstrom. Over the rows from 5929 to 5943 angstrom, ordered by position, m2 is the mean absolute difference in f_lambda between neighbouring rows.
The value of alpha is 38.4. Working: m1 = 38.2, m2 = 0.28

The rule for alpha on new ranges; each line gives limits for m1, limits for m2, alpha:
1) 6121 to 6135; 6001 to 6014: 35.9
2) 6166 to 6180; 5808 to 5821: 35.9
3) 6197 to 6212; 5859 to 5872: 36.8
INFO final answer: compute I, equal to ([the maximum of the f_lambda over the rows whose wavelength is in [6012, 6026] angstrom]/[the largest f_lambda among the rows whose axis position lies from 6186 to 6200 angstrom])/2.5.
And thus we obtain 0.41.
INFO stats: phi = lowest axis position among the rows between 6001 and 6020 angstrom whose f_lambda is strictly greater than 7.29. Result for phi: 6002.02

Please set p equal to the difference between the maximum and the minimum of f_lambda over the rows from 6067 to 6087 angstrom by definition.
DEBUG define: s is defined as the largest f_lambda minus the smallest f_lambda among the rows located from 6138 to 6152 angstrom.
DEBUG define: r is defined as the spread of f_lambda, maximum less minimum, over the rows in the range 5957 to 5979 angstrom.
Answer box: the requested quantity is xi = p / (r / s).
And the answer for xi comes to 0.7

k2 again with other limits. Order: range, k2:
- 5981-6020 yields 5990.98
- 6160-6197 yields 6175.86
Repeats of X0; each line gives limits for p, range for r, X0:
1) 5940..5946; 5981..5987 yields 1.05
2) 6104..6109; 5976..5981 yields 1.00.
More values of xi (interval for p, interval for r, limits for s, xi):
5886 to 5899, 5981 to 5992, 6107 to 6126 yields 3.3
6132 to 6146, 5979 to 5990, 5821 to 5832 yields 1.5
